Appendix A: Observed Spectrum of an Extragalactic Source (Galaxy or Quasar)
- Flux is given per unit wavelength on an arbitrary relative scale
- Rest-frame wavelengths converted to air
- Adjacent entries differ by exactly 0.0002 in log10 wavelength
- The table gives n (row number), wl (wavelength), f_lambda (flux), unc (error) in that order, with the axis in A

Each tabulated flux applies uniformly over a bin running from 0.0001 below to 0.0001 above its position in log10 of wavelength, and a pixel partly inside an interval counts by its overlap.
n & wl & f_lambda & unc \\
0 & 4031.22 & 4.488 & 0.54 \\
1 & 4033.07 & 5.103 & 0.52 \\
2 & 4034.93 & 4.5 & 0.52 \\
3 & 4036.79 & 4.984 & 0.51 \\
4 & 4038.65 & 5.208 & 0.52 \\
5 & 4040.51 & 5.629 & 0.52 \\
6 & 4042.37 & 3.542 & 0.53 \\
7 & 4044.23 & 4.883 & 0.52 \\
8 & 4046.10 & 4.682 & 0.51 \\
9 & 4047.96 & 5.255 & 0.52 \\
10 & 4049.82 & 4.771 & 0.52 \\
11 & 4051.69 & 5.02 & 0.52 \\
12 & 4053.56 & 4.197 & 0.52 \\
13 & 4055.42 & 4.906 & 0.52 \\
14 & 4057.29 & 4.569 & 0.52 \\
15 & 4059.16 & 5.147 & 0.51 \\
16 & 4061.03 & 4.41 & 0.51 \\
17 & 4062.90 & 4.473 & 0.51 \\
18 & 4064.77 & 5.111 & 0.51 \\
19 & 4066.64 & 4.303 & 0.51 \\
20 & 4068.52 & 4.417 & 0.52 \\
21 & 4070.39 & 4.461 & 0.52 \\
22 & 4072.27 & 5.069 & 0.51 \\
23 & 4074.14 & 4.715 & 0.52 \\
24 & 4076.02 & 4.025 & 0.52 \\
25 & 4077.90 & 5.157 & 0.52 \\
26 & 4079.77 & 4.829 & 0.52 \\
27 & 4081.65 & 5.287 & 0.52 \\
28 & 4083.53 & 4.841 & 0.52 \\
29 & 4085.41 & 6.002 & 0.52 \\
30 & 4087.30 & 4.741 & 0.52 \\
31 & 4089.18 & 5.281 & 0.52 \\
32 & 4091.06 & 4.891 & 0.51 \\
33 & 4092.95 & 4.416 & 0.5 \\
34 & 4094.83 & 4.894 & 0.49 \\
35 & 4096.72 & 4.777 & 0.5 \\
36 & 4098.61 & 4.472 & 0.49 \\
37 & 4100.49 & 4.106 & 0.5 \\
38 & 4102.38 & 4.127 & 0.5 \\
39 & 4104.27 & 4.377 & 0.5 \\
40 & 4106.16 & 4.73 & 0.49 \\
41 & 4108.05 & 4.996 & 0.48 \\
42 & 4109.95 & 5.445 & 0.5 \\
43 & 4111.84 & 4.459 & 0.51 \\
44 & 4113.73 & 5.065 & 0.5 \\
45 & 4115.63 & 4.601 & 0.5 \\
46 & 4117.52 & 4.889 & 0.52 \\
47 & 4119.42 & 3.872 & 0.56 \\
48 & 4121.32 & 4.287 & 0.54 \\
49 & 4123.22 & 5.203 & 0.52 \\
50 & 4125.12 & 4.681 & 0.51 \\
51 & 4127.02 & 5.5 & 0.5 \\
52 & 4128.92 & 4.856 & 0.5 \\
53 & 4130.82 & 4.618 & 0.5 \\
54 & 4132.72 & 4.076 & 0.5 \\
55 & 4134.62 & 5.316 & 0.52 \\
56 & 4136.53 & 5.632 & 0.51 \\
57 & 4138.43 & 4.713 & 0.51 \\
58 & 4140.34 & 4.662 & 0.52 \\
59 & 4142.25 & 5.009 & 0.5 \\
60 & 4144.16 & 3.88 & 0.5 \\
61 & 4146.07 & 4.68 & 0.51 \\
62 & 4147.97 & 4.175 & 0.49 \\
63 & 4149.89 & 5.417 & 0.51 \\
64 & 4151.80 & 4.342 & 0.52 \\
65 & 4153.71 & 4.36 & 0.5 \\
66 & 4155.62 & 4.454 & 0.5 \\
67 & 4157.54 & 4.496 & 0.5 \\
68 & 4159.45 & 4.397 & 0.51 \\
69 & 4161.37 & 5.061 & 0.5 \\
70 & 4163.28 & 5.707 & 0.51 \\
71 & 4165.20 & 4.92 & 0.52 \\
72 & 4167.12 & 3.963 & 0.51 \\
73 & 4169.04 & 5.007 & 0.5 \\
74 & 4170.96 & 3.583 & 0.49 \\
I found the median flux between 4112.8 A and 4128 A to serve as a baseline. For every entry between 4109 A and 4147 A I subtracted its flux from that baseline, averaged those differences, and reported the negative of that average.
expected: -0.013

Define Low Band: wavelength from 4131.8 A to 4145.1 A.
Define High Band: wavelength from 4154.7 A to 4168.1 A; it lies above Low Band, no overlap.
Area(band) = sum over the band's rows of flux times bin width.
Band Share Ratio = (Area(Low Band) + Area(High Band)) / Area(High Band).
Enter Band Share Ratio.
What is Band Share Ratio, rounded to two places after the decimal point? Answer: 2.00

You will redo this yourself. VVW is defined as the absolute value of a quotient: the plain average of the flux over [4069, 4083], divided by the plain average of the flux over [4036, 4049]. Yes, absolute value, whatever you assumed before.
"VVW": 0.98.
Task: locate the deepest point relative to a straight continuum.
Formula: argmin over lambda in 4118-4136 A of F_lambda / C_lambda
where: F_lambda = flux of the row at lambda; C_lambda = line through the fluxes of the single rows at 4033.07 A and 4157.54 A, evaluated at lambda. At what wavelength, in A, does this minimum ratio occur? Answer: 4119.42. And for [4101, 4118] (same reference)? 4102.38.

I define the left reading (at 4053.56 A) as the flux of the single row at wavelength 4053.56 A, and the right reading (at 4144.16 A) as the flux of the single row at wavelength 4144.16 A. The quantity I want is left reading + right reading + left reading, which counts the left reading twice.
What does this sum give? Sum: 12.3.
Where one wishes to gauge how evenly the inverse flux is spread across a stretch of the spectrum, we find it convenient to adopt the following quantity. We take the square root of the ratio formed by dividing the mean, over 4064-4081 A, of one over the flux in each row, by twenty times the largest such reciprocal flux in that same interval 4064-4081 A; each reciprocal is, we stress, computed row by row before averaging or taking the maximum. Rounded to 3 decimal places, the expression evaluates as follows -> 0.208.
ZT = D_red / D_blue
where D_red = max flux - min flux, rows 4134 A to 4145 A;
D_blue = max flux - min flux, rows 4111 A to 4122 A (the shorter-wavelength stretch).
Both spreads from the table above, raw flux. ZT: 1.5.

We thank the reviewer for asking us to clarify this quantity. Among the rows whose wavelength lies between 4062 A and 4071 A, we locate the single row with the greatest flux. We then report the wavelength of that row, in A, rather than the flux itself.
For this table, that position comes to 4064.77 A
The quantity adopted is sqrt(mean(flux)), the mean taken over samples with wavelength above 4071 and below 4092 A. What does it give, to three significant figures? 2.23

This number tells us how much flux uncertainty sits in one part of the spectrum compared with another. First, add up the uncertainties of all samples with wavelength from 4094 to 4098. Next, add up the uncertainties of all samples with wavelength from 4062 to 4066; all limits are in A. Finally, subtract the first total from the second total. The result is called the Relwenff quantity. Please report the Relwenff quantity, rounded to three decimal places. 0.030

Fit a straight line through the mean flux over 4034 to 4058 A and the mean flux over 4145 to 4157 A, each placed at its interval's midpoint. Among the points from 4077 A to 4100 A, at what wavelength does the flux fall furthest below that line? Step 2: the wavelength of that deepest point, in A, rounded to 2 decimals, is 4092.95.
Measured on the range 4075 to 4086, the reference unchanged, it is 4076.02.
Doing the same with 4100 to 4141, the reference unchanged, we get 4119.42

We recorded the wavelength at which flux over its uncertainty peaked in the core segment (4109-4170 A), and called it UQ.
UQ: 4163.28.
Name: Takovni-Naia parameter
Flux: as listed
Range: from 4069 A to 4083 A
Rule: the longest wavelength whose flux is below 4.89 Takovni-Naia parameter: 4079.77 A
